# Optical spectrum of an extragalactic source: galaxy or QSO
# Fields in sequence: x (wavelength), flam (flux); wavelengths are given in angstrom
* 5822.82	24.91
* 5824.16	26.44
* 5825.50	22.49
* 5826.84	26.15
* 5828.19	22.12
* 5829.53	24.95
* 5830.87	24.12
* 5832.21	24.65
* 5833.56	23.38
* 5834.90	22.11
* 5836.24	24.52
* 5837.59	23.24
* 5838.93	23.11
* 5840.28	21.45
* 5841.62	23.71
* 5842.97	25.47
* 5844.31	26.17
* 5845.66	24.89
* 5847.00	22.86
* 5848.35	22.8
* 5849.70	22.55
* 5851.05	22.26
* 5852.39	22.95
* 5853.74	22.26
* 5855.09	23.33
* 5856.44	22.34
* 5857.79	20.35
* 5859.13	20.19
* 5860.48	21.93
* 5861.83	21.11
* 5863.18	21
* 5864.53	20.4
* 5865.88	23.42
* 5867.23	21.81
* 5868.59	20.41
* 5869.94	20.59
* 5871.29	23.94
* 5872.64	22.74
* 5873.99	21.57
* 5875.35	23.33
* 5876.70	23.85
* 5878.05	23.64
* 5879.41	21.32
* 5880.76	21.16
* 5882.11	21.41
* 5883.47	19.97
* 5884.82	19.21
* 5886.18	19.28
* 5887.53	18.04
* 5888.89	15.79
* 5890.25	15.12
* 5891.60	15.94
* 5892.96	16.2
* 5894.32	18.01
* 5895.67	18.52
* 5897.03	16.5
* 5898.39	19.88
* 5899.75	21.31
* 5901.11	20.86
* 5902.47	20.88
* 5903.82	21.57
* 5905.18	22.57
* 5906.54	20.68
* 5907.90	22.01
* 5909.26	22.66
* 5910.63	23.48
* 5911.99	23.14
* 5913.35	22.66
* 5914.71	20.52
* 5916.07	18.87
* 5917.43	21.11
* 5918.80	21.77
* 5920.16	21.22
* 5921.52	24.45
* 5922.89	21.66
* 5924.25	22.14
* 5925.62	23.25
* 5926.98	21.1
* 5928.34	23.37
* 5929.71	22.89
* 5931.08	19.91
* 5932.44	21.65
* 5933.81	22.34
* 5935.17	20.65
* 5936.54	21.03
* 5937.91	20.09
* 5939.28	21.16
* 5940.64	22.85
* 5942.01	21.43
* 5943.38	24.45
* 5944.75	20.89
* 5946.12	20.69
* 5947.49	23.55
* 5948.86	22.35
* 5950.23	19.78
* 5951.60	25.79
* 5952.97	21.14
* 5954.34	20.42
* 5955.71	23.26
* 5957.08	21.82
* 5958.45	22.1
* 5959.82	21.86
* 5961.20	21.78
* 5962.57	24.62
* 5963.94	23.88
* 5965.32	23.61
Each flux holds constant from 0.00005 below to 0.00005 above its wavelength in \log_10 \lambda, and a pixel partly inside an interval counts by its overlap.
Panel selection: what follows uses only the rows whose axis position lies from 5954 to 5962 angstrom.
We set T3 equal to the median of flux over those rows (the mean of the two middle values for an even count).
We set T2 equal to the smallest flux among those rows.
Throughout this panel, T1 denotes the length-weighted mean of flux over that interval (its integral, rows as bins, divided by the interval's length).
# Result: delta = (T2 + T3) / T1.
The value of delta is 1.92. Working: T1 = 22.0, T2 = 20.42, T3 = 21.8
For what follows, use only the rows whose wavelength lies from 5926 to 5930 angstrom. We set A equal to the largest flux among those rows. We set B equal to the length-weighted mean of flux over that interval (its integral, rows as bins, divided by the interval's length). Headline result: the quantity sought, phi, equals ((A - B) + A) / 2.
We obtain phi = 12.1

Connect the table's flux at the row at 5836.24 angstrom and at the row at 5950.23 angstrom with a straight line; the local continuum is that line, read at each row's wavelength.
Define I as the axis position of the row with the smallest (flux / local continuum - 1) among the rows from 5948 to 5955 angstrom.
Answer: 5950.23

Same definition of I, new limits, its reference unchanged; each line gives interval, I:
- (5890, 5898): 5890.25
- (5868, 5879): 5868.59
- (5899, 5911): 5901.11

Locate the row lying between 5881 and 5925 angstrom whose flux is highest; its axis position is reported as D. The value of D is 5921.52 angstrom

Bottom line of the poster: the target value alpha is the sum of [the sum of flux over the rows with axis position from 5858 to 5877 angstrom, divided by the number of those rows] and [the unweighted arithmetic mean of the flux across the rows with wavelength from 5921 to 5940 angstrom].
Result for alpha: 43.7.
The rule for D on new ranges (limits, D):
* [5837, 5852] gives 5844.31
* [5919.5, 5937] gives 5921.52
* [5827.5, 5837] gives 5829.53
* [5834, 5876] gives 5844.31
